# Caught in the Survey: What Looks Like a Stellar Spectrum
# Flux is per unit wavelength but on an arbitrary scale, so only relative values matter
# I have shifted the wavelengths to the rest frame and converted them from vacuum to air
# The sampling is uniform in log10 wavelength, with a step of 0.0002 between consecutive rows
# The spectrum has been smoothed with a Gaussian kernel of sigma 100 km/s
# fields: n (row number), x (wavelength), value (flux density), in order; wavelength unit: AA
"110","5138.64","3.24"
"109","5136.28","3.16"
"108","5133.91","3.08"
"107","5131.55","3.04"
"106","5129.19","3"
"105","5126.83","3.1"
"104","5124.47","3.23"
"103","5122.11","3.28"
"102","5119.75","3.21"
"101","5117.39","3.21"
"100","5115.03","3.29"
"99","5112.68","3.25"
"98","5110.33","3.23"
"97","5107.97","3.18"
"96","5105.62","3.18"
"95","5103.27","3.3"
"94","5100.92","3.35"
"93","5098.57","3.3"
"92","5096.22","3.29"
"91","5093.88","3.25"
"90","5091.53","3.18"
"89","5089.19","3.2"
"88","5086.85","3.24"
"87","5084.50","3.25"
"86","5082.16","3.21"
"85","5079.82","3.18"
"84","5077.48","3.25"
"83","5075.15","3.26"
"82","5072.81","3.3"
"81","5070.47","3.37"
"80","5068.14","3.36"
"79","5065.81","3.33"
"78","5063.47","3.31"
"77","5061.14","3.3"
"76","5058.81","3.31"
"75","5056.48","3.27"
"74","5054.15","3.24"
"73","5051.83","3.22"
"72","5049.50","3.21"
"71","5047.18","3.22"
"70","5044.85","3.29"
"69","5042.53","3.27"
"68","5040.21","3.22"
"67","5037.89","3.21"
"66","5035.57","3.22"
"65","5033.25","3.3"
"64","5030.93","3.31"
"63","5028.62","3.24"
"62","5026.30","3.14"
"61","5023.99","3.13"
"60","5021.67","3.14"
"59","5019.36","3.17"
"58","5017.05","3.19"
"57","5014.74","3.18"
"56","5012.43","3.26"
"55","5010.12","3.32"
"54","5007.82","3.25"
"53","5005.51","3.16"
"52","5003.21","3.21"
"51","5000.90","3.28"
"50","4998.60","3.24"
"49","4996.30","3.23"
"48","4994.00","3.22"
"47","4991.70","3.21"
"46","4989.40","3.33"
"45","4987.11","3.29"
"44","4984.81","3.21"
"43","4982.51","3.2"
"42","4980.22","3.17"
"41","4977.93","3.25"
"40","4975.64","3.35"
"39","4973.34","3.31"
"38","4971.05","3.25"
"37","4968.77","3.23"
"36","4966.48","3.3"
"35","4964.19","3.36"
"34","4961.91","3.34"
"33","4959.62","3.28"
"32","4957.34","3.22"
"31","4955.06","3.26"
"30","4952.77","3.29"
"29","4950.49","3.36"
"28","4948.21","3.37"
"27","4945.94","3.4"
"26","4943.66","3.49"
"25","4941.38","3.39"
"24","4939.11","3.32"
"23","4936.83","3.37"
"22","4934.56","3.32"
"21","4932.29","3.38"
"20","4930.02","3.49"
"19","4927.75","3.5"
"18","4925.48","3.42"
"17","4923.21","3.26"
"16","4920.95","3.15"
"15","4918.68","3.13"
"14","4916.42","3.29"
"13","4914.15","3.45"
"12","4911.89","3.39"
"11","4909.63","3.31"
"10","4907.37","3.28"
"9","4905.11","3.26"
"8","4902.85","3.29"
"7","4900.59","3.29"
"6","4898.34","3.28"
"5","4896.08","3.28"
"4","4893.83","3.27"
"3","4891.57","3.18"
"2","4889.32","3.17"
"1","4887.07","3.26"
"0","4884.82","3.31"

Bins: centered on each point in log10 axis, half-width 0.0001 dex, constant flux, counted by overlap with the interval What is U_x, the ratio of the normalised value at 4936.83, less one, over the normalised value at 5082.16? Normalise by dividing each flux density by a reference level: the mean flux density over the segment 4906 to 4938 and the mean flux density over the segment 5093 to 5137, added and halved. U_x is 0.030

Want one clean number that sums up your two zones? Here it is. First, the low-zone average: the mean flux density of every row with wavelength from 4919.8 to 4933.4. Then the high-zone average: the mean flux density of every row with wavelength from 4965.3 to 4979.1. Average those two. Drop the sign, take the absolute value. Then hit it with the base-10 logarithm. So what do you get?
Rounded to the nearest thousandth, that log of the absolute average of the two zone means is 0.522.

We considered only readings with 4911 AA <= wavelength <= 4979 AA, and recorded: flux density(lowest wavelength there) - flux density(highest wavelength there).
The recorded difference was 0.14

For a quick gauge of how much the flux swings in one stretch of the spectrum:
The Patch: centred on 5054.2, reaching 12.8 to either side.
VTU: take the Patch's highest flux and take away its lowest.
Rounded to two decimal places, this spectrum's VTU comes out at 0.12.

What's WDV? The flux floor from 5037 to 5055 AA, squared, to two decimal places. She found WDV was 10.30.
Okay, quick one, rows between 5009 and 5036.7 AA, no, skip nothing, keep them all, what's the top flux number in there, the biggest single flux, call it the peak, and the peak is 3.32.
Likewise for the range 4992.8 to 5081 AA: 3.37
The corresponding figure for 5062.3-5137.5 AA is 3.37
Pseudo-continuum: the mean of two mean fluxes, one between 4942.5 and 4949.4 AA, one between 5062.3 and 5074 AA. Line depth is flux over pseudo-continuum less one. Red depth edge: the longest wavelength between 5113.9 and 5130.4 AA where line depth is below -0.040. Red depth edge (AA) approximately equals 5129.19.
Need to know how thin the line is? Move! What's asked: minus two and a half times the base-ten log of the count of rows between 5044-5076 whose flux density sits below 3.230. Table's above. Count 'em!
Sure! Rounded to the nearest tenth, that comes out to -1.2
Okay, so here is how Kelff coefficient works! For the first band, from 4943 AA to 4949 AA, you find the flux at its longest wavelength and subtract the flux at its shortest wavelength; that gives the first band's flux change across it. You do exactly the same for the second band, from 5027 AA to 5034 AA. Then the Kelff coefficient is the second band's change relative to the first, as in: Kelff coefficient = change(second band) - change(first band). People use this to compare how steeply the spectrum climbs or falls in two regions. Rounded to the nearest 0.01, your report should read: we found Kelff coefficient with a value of 0.18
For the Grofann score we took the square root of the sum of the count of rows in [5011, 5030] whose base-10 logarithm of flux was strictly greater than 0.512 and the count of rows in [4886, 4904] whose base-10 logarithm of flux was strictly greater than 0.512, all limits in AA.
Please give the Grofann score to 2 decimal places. 2.65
